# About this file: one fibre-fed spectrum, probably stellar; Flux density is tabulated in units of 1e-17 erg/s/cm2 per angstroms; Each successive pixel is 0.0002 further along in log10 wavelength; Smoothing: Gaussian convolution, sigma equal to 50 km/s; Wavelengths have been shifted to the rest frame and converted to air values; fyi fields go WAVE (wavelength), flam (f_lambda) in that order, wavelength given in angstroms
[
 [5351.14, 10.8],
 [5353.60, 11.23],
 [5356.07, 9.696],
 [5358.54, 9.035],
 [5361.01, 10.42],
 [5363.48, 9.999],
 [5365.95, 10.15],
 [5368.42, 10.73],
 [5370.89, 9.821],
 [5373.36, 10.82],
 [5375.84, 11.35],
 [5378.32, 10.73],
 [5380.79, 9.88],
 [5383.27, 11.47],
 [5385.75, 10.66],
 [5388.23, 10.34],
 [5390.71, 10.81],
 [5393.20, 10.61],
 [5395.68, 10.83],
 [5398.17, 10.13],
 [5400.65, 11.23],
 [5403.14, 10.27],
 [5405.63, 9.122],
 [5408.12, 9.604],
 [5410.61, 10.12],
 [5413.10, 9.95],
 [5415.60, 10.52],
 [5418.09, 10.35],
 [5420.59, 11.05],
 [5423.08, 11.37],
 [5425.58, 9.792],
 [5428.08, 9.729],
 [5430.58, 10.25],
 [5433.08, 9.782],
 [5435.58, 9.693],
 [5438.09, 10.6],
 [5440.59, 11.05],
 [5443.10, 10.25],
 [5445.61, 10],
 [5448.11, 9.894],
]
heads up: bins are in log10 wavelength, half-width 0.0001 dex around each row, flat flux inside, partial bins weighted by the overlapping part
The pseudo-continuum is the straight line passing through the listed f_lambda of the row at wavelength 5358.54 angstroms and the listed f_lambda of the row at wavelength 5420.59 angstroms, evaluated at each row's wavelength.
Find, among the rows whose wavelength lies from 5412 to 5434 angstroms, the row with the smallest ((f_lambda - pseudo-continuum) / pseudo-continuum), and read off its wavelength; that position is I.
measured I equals 5433.08 angstroms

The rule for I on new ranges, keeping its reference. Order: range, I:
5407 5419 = 5408.12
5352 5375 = 5358.54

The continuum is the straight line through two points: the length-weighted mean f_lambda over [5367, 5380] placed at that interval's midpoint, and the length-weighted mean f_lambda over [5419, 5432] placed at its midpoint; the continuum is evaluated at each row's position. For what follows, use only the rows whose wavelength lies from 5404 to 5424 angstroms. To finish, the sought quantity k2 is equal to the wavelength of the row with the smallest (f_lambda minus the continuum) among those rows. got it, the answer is 5405.63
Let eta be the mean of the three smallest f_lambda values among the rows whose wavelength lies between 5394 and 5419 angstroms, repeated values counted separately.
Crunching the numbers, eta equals 9.6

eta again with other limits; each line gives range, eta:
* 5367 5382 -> 10.1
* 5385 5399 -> 10.4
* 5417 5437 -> 9.7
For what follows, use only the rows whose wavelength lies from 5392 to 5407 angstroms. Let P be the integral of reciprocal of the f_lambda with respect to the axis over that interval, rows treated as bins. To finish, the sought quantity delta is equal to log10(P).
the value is 0.16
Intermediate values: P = 1.5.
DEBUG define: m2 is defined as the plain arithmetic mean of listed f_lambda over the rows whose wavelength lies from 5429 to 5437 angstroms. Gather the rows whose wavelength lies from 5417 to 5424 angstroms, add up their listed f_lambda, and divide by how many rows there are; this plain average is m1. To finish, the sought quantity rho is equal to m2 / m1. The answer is 0.91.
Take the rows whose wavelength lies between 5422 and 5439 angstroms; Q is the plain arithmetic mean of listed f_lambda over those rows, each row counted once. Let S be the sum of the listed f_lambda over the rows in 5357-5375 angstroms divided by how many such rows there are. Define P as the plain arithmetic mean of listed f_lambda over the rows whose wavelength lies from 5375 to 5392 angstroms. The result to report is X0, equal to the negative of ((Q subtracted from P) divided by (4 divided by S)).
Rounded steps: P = 10.7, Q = 10.2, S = 10.1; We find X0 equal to -1.5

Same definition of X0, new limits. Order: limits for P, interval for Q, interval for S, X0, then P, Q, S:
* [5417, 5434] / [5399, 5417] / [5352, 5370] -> -0.5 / 10.3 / 10.1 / 10.2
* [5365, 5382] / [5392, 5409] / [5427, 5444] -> -0.6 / 10.5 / 10.3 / 10.2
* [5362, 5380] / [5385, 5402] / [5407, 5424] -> 0.4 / 10.5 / 10.7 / 10.4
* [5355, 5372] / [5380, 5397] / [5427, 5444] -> 1.7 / 10.0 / 10.7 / 10.2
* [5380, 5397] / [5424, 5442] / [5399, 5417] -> -1.3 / 10.7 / 10.1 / 10.1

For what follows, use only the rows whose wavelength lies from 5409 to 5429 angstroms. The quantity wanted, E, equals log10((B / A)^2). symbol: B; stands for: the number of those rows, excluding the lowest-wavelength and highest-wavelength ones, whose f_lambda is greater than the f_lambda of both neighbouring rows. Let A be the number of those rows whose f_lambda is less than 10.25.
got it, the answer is -0.60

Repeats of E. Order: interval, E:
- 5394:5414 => -0.80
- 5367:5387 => 0.00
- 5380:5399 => 0.35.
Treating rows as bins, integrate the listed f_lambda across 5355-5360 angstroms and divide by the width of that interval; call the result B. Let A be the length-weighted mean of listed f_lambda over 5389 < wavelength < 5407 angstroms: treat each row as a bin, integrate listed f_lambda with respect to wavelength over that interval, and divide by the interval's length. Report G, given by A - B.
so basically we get 1.0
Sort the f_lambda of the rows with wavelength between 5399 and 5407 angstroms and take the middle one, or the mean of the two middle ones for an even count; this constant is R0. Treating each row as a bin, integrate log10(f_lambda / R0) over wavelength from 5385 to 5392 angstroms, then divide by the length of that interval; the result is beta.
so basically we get 0.014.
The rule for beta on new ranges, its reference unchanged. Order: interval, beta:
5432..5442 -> 0.000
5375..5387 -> 0.021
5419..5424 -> 0.035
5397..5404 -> 0.012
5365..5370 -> 0.006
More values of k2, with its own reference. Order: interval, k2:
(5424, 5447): 5435.58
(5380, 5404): 5380.79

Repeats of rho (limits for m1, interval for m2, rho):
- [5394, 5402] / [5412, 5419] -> 0.96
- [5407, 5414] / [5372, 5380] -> 1.11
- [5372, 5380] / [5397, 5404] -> 0.96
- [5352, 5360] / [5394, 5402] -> 1.07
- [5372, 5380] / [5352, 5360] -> 0.91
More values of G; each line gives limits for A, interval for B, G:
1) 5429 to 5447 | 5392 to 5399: -0.3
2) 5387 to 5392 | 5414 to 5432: 0.1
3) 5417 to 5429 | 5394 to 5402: -0.2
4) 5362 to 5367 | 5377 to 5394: -0.6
